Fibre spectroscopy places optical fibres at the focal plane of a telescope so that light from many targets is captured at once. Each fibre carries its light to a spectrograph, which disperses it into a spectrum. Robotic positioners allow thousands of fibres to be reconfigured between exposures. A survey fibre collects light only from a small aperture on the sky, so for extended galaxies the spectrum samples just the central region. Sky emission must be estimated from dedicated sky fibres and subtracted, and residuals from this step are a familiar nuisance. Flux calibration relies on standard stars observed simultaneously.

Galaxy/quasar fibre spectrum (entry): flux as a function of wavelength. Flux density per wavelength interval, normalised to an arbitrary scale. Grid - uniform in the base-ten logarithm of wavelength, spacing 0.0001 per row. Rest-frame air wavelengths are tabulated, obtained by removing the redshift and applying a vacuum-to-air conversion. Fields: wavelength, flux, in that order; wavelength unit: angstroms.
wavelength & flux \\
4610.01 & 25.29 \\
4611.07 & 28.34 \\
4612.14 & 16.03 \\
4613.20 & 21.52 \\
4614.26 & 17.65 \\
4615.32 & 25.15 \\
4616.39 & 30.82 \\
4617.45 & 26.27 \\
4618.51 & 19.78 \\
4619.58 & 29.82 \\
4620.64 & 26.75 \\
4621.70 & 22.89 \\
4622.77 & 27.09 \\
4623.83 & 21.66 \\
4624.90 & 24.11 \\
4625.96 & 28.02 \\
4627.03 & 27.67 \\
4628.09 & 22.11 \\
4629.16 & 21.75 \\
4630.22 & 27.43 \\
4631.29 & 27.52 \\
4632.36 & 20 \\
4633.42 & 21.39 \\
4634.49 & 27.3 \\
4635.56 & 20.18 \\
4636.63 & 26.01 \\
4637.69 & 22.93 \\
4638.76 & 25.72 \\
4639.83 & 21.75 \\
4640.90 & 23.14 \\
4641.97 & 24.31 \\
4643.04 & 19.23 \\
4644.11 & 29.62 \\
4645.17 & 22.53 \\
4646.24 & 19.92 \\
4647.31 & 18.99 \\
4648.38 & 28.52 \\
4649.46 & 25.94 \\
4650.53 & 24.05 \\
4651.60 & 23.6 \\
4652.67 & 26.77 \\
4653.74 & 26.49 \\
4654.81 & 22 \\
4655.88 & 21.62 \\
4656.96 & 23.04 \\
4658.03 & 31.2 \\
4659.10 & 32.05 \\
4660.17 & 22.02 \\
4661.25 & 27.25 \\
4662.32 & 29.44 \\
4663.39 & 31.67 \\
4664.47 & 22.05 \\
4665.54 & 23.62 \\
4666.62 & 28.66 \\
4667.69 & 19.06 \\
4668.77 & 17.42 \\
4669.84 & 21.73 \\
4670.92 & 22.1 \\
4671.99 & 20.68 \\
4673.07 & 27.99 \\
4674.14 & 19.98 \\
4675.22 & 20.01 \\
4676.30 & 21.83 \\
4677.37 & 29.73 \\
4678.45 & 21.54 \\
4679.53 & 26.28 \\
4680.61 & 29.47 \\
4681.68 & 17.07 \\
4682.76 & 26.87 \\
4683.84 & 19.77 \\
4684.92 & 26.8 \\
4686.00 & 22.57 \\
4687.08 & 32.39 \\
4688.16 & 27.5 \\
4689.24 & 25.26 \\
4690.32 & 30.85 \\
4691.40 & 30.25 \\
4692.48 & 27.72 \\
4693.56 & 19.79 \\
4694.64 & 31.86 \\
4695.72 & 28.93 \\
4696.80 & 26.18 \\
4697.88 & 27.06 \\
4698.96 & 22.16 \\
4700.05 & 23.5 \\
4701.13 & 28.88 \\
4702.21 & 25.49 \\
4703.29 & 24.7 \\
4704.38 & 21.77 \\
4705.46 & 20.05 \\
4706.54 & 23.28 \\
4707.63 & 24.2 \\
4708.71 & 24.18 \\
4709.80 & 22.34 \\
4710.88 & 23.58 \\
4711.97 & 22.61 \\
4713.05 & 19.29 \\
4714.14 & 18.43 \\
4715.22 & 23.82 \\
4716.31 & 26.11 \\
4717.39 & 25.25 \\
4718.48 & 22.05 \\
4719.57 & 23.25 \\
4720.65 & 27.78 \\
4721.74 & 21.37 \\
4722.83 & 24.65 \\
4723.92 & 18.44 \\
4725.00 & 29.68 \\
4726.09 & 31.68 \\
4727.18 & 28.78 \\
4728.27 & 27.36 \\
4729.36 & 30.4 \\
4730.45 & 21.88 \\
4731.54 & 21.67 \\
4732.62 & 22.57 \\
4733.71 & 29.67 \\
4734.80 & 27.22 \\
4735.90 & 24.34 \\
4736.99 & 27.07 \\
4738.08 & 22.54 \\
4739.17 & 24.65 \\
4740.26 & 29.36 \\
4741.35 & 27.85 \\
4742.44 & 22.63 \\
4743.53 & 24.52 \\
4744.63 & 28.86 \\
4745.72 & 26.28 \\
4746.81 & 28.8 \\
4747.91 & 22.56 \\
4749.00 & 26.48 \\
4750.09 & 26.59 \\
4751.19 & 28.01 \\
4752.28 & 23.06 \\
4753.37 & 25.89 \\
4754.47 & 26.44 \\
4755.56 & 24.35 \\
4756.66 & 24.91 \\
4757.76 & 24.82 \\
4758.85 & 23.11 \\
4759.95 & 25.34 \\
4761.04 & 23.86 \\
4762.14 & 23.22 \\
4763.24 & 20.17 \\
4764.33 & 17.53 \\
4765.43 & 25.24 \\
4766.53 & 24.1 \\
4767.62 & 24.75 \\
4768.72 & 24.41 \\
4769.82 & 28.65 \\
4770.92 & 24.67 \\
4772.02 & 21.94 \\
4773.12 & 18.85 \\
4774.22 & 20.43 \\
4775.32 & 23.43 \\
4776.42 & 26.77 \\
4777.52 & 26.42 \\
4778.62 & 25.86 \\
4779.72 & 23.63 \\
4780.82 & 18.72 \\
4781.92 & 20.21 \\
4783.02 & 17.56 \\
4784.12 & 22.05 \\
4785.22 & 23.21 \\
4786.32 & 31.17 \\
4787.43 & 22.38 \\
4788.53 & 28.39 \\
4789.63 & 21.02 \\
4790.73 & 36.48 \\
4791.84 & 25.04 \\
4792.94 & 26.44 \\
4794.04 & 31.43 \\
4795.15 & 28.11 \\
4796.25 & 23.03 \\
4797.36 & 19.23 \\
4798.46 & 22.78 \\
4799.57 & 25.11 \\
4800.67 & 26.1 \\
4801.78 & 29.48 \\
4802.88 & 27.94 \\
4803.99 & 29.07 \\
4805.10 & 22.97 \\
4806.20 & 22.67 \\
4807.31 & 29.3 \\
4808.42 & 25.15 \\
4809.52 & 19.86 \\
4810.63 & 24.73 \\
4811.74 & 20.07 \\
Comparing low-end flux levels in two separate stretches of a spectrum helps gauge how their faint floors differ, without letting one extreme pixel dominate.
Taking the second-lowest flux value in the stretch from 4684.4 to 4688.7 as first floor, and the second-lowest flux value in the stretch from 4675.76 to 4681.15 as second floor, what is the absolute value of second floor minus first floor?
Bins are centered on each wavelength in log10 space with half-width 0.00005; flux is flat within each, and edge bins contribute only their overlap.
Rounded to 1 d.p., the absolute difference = 5.0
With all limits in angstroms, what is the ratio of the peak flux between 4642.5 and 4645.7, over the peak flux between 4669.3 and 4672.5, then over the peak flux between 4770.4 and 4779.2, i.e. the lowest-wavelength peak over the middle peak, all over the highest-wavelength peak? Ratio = 0.050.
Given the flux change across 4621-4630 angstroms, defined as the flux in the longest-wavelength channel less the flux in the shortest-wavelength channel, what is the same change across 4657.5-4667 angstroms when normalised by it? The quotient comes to 2.2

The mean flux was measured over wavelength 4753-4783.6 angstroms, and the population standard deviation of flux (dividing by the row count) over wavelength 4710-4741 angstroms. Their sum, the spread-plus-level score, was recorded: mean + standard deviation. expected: 27.0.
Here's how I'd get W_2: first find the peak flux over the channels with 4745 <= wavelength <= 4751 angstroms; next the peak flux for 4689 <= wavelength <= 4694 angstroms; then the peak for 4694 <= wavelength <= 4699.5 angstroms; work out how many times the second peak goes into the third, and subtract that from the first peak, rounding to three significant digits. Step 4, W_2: 27.8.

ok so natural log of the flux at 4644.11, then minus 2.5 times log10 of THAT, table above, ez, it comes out -1.33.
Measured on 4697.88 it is -1.30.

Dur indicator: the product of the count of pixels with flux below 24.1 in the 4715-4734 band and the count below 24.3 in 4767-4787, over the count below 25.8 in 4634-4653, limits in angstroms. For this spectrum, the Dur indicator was 7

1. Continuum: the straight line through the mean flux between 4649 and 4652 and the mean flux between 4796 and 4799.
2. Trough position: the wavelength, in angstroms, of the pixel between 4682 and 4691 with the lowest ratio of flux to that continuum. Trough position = 4683.84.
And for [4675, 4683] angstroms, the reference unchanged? 4681.68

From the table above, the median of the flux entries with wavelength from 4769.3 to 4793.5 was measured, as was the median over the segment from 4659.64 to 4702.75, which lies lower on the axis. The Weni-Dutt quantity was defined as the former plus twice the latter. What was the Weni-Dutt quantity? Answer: 75.2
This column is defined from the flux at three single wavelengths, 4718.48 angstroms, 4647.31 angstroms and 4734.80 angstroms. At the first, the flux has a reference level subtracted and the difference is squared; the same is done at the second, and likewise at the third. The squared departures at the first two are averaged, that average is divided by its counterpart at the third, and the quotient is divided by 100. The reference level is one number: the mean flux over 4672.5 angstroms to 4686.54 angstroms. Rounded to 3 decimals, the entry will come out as 0.012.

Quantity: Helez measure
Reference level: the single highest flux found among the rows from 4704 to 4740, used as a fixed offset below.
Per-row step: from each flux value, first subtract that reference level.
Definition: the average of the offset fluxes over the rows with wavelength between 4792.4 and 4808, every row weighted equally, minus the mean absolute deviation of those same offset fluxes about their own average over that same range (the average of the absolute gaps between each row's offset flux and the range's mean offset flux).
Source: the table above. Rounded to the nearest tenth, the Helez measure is -8.6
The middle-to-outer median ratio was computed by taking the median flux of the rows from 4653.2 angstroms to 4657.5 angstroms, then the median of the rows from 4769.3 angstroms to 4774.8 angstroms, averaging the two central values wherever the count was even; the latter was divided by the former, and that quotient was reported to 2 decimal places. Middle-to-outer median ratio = 0.97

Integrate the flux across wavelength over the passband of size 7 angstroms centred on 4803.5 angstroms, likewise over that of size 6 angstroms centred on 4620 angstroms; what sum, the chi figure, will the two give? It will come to 337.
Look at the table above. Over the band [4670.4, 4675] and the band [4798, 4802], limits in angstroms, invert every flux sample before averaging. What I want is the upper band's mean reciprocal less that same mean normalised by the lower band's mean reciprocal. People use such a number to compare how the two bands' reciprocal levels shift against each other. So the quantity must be -0.83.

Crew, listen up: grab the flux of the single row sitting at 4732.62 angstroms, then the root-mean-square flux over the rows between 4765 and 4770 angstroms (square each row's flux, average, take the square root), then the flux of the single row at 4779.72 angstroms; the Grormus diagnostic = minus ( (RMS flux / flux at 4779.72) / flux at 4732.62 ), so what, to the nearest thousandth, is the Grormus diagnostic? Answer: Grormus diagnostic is -0.048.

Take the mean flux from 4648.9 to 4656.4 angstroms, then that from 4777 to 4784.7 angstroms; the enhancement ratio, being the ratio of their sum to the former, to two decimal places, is 1.91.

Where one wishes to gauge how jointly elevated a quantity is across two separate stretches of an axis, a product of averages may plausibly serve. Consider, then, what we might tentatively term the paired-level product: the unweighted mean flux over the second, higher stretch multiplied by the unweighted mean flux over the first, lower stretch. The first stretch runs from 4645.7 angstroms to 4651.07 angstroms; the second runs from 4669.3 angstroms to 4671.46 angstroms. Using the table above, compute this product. 515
